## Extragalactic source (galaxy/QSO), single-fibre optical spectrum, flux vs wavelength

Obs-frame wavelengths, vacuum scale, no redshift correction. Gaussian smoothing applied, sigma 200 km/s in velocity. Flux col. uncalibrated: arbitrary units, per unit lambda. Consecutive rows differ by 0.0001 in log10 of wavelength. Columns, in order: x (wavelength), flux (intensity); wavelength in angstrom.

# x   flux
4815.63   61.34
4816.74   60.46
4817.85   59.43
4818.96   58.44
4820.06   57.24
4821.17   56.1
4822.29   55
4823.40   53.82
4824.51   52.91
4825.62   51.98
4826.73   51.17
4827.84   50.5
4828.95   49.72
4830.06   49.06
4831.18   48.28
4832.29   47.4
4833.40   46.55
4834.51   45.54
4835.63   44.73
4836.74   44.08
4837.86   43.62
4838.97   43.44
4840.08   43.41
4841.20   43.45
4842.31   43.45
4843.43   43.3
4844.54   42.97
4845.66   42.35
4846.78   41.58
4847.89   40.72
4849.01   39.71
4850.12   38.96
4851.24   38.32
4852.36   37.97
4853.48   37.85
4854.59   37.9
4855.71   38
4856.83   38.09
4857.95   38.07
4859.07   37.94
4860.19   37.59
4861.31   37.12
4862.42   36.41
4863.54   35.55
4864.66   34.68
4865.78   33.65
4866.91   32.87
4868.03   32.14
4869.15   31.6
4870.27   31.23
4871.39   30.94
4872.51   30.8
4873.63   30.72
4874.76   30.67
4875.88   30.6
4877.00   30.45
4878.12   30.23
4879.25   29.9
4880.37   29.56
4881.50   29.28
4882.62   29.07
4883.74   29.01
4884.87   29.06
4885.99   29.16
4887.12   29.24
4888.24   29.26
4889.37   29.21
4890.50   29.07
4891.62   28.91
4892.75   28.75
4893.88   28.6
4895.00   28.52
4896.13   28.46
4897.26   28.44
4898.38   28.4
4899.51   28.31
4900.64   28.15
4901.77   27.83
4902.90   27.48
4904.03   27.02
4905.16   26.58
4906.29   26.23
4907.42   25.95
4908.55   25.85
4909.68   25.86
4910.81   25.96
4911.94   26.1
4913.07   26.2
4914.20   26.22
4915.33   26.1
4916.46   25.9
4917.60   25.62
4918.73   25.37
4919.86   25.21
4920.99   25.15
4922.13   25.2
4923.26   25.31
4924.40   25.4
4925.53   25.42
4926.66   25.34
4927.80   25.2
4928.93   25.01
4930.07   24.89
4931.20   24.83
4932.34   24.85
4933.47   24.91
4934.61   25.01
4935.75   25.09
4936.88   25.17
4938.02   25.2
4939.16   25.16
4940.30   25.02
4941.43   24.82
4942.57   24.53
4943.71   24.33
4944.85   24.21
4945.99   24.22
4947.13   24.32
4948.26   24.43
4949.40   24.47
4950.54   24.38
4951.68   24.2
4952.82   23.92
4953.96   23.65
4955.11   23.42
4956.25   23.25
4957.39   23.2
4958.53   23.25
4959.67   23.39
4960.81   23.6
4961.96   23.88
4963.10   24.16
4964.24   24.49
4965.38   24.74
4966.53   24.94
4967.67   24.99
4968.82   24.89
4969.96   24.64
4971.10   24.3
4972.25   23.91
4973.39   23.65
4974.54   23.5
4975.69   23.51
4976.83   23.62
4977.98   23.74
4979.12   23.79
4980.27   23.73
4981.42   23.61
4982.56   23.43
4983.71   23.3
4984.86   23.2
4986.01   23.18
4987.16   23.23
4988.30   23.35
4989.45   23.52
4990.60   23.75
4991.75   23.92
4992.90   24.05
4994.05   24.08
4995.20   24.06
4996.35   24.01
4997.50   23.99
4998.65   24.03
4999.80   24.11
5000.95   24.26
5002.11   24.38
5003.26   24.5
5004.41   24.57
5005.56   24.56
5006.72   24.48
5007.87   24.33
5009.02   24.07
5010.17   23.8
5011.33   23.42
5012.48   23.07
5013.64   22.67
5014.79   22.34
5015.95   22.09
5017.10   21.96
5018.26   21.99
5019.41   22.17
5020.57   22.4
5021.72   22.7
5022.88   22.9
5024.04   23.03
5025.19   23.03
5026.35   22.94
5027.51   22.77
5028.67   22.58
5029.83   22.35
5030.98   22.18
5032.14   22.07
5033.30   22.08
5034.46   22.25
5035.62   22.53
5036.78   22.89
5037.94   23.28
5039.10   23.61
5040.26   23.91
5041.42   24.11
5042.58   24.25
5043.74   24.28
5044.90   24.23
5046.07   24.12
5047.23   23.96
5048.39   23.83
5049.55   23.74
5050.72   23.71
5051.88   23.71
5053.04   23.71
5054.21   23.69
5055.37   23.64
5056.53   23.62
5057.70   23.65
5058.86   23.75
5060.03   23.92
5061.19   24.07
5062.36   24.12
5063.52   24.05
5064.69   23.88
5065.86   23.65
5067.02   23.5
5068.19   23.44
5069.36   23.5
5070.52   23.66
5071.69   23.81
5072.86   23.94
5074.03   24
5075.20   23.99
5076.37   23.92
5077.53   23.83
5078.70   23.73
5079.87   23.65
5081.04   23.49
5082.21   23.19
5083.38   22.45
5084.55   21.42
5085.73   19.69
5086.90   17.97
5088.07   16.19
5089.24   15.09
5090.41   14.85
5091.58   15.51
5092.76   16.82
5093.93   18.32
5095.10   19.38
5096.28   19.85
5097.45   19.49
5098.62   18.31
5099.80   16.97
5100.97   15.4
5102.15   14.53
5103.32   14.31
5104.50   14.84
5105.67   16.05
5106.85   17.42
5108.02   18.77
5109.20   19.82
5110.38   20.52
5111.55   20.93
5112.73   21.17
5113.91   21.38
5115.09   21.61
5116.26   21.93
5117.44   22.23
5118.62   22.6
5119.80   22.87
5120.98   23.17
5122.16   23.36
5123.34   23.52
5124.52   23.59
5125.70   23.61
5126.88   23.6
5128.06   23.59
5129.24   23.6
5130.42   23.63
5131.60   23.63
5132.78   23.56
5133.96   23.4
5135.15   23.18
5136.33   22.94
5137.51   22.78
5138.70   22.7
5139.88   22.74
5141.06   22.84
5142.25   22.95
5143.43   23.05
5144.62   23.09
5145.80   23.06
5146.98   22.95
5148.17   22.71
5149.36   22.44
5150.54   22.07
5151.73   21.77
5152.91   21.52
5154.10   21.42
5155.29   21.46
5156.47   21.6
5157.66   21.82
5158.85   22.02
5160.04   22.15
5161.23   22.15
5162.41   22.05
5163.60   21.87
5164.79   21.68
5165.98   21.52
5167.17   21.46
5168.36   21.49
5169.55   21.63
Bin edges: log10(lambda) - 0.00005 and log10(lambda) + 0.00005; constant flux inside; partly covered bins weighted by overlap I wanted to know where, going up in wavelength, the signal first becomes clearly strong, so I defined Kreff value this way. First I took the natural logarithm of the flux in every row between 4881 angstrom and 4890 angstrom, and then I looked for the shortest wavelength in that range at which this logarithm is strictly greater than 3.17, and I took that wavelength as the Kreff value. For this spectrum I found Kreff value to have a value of 4881.50 angstrom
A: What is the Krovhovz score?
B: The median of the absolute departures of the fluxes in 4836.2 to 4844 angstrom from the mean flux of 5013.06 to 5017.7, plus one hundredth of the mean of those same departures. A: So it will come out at 21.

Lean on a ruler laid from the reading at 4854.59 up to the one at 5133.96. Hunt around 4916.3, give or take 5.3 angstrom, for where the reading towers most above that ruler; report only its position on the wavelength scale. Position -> 4914.20 angstrom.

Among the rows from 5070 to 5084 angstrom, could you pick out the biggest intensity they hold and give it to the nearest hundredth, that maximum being 24.00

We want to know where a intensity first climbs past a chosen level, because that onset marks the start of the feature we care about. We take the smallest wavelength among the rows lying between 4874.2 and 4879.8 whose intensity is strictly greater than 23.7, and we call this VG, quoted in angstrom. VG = 4874.76 angstrom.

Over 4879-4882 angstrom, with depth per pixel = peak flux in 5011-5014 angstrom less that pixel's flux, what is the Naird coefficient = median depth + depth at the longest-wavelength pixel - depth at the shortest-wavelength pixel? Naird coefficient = -6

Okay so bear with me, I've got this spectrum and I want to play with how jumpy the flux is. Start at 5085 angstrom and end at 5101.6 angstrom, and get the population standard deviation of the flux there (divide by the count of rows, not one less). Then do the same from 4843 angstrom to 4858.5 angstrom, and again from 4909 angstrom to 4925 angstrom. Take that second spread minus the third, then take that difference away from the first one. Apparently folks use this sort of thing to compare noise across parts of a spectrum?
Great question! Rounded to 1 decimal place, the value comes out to 0.1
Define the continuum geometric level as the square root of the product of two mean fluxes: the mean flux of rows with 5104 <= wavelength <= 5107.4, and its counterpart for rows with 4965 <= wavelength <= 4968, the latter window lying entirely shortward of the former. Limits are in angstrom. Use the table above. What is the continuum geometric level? 20.0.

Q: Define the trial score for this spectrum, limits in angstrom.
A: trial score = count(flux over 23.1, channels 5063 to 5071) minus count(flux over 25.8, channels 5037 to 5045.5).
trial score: 7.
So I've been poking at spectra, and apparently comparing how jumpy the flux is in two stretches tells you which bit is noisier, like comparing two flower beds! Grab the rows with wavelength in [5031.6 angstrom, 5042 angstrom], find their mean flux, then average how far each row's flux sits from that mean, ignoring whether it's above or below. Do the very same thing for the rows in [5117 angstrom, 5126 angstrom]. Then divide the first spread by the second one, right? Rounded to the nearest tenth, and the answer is 1.6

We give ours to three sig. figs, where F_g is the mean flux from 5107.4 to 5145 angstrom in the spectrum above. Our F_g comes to 22.6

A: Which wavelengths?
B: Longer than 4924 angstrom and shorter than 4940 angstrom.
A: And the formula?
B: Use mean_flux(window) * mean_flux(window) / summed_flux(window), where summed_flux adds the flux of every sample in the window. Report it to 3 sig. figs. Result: 1.79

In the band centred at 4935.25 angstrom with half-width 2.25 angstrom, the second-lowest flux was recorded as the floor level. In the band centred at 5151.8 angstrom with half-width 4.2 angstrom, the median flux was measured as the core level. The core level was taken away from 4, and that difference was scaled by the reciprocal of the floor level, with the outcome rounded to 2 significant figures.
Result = -0.71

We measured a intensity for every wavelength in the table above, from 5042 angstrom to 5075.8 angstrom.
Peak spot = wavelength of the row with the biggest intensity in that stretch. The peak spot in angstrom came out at 5043.74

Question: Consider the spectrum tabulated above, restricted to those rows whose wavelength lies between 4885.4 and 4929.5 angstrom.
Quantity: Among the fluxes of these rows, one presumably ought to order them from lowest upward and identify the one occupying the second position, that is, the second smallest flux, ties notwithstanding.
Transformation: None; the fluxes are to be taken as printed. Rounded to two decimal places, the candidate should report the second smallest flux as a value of 25.15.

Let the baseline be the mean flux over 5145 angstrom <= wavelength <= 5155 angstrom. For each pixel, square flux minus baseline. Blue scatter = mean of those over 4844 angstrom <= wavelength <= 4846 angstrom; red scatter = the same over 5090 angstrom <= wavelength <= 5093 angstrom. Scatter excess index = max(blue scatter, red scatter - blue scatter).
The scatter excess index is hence 417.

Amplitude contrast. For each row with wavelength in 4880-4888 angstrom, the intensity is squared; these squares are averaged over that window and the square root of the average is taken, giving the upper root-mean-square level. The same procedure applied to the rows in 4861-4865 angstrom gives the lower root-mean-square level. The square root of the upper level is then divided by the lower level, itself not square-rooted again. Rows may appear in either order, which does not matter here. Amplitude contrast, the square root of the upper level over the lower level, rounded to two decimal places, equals 0.15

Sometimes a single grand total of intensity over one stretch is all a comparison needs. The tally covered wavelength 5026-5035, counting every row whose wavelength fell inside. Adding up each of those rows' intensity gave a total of 179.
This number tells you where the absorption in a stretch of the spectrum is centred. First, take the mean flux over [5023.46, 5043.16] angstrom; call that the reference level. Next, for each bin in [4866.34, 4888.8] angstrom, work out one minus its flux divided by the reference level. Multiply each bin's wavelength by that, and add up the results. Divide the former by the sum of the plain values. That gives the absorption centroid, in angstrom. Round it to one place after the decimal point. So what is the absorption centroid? 4876.7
